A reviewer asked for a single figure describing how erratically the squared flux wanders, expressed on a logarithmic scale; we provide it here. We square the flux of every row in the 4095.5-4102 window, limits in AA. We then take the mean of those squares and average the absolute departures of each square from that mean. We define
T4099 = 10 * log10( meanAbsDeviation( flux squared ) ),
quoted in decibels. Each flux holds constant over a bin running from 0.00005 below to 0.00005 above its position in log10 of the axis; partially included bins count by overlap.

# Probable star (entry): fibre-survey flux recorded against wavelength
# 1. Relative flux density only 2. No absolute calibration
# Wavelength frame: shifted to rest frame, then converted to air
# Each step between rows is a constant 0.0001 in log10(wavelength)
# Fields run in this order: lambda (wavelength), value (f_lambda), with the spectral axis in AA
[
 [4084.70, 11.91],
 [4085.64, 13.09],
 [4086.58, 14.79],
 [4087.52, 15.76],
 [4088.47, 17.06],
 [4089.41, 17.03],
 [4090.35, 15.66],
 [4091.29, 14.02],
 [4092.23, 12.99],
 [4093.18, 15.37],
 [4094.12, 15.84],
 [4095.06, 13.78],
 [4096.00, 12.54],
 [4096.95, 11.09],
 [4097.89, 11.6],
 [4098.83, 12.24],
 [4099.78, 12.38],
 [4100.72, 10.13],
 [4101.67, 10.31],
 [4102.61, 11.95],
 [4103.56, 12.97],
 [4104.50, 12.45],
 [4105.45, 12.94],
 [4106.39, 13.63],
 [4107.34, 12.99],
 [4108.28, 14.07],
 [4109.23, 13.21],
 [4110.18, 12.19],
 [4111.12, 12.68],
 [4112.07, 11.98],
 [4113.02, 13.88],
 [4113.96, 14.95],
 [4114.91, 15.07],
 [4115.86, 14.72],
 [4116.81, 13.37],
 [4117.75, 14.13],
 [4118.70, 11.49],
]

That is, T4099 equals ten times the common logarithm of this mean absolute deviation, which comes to 12.7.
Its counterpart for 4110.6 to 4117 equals 14.2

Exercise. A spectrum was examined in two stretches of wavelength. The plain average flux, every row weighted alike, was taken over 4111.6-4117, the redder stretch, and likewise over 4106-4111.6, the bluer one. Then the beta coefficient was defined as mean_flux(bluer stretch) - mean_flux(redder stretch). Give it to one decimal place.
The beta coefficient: -0.9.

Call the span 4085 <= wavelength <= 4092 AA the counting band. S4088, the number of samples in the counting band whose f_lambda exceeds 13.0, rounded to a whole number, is 7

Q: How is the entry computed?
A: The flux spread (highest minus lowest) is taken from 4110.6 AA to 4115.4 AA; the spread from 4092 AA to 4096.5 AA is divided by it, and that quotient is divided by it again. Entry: 0.35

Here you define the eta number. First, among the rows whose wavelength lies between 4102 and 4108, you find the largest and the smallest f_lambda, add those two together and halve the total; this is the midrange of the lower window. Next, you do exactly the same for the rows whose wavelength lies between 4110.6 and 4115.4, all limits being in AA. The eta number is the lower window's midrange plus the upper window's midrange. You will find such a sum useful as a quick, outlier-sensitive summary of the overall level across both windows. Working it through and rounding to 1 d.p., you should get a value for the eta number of 26.3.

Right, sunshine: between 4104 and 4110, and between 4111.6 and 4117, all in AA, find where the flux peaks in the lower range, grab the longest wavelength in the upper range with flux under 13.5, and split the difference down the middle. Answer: 4112.5 AA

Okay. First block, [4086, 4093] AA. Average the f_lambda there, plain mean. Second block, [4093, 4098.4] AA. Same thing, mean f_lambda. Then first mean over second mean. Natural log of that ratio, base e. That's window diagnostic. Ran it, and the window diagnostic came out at 0.14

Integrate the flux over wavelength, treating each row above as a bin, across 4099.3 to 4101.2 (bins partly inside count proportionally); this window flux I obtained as 21.3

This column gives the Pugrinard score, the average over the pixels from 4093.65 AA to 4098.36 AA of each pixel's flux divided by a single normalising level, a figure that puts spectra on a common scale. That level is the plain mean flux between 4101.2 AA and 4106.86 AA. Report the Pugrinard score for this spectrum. 1.05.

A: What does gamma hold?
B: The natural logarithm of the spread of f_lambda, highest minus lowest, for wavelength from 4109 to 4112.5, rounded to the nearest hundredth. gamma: 0.21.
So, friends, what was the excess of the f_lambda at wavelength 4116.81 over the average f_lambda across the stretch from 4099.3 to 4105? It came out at 1.7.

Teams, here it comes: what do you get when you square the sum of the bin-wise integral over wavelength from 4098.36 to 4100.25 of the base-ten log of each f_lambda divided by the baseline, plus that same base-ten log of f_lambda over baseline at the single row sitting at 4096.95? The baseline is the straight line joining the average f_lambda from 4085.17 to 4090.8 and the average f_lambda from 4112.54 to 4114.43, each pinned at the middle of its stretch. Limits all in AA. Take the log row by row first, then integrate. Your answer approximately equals 0.09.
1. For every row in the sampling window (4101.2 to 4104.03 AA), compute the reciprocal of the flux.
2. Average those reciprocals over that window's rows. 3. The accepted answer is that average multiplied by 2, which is 0.172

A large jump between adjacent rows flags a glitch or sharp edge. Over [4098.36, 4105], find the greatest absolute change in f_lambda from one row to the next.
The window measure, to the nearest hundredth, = 2.25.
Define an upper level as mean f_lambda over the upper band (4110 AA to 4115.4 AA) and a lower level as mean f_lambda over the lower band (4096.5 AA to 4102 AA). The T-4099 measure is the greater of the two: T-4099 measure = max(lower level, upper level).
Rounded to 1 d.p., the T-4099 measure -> 13.5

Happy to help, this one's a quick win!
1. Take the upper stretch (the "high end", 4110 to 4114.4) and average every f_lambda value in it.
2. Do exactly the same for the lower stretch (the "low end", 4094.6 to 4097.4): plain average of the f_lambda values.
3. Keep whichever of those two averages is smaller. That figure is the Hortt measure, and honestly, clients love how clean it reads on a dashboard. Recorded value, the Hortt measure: 12.5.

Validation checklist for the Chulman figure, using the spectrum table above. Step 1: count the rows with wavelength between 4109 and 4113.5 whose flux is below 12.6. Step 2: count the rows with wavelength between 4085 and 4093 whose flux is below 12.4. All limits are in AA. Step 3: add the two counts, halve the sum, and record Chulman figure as 1.0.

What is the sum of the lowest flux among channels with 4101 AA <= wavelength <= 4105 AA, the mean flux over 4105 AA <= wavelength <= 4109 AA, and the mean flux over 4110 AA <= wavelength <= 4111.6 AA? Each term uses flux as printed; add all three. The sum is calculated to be 36.2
